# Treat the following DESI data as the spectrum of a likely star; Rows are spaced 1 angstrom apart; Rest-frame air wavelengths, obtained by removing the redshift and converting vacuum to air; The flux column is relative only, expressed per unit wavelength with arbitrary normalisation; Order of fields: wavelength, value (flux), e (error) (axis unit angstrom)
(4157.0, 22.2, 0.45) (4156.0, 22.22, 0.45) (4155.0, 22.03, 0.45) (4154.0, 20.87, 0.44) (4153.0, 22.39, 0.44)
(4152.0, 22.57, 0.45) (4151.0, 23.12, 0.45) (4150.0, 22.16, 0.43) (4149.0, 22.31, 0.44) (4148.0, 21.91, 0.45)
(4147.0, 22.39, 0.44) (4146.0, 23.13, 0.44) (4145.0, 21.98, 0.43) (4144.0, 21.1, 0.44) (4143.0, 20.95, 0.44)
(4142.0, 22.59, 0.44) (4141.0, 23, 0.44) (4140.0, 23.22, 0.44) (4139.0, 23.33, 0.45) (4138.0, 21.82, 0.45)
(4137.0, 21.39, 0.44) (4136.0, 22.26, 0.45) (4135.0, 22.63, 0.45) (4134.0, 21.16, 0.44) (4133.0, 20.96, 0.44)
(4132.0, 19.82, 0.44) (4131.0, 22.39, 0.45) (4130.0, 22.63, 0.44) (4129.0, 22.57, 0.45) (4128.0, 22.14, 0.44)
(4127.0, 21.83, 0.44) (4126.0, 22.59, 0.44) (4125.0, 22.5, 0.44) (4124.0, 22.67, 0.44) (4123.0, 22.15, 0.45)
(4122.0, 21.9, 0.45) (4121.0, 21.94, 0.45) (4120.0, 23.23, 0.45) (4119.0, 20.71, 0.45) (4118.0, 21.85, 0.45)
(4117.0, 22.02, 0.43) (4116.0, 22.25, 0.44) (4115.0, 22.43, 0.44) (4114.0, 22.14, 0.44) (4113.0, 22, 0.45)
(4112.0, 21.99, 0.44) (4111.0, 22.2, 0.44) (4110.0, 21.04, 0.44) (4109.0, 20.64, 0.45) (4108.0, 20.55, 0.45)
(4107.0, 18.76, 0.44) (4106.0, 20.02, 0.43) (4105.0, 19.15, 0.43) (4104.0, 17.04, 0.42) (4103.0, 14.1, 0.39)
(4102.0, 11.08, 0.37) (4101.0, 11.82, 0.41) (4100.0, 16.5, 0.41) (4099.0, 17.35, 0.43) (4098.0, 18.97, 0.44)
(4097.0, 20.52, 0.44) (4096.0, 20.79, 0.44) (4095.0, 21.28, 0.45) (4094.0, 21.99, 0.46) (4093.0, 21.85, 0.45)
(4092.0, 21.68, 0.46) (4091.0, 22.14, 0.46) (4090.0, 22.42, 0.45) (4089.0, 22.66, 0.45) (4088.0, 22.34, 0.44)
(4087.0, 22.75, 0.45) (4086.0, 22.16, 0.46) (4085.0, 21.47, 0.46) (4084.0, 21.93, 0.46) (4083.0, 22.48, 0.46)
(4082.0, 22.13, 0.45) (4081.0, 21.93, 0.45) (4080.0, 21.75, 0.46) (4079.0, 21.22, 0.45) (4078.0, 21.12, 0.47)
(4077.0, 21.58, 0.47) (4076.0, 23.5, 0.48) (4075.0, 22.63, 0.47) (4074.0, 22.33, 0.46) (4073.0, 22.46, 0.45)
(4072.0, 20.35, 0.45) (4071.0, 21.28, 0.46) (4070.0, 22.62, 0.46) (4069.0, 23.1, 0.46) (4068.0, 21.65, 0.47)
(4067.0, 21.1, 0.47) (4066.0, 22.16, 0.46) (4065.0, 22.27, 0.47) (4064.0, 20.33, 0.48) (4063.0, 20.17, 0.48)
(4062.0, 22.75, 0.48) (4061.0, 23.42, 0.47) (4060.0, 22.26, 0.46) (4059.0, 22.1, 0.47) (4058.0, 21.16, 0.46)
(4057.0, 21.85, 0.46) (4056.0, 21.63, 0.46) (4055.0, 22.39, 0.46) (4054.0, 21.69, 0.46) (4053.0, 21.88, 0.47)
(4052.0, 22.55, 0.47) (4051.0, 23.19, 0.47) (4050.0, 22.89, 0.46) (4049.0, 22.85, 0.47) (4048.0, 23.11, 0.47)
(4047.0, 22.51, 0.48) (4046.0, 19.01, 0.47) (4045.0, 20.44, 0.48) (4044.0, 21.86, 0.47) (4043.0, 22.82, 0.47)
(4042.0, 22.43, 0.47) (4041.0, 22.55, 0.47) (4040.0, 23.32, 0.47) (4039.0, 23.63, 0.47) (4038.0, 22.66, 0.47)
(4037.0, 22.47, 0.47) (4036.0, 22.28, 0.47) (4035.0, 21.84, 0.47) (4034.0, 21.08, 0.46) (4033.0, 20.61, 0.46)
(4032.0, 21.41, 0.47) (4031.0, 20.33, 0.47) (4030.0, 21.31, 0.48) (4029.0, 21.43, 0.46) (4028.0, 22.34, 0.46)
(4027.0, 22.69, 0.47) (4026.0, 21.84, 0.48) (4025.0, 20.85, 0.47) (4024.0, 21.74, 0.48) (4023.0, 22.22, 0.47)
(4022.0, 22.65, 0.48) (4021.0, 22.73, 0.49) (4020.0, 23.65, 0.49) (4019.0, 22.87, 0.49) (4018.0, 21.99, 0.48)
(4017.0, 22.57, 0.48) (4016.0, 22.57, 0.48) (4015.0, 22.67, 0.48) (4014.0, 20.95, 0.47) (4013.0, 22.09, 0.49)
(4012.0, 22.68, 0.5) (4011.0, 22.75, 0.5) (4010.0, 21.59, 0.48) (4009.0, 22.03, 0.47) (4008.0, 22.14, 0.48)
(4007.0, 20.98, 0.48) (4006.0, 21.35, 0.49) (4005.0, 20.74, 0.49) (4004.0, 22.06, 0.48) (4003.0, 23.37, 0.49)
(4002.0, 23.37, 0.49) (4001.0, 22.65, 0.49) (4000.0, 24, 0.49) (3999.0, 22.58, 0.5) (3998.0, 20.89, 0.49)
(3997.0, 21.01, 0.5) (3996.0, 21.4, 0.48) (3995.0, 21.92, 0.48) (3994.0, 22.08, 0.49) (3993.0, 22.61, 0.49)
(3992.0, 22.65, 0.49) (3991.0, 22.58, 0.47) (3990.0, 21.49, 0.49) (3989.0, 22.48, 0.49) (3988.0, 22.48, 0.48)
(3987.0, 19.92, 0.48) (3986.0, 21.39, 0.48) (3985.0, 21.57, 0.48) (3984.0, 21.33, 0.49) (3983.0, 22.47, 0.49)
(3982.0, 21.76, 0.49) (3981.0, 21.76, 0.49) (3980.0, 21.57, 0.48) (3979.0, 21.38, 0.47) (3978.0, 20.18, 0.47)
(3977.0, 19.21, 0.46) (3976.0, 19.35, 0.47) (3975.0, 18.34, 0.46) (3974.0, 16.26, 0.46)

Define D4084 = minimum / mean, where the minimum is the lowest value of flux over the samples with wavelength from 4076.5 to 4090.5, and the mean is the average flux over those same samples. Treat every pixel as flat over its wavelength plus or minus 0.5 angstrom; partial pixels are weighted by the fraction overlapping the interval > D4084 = 0.960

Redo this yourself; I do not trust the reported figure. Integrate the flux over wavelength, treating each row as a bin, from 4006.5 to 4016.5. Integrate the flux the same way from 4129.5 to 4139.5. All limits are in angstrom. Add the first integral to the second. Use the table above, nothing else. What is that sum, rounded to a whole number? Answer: 439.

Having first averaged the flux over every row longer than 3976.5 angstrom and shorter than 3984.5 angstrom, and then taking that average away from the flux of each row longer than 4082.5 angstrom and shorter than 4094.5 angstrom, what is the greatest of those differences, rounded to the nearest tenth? 1.5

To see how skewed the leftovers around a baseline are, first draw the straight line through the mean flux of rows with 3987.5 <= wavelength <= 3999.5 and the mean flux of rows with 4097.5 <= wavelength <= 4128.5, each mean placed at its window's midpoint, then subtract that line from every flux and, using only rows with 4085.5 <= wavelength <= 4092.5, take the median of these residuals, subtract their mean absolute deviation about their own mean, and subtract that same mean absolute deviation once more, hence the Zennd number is 1.3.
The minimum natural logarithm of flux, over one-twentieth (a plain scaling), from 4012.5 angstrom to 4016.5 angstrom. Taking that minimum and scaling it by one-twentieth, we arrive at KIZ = 0.152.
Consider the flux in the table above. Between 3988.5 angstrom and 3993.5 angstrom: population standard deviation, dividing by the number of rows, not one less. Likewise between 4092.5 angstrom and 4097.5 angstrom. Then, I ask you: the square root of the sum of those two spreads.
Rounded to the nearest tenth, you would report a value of 1.0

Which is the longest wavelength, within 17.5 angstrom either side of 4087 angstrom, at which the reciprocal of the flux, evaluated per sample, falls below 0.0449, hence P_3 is 4090.0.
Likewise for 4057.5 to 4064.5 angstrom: 4062.0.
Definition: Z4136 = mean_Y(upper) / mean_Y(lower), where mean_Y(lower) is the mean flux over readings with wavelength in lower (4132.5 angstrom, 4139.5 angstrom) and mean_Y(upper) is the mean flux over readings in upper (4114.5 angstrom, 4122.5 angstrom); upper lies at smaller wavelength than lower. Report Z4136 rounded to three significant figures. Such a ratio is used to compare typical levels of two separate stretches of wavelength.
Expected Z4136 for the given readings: 1.00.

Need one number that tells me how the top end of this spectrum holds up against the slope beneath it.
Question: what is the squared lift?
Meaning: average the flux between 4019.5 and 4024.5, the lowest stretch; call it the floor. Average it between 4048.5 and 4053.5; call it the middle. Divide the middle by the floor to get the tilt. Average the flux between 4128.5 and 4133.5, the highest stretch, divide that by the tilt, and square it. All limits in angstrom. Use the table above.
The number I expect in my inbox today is 467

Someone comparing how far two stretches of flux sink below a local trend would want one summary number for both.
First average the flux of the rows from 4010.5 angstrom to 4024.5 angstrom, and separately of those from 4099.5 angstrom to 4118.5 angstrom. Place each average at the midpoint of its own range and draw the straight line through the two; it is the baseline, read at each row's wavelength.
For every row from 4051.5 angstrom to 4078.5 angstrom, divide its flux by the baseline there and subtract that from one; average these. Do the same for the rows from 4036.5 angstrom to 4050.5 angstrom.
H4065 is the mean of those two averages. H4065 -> -0.044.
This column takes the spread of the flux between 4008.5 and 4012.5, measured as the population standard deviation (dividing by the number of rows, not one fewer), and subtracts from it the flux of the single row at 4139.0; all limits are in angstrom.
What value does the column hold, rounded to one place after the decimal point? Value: -22.9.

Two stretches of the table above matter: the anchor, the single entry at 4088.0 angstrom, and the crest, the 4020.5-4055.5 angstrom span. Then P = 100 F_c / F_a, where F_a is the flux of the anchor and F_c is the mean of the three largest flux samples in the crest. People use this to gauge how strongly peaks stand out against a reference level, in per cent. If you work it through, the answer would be 105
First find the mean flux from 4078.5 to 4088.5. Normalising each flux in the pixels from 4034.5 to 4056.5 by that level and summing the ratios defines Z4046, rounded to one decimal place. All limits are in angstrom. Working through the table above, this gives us 22.3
